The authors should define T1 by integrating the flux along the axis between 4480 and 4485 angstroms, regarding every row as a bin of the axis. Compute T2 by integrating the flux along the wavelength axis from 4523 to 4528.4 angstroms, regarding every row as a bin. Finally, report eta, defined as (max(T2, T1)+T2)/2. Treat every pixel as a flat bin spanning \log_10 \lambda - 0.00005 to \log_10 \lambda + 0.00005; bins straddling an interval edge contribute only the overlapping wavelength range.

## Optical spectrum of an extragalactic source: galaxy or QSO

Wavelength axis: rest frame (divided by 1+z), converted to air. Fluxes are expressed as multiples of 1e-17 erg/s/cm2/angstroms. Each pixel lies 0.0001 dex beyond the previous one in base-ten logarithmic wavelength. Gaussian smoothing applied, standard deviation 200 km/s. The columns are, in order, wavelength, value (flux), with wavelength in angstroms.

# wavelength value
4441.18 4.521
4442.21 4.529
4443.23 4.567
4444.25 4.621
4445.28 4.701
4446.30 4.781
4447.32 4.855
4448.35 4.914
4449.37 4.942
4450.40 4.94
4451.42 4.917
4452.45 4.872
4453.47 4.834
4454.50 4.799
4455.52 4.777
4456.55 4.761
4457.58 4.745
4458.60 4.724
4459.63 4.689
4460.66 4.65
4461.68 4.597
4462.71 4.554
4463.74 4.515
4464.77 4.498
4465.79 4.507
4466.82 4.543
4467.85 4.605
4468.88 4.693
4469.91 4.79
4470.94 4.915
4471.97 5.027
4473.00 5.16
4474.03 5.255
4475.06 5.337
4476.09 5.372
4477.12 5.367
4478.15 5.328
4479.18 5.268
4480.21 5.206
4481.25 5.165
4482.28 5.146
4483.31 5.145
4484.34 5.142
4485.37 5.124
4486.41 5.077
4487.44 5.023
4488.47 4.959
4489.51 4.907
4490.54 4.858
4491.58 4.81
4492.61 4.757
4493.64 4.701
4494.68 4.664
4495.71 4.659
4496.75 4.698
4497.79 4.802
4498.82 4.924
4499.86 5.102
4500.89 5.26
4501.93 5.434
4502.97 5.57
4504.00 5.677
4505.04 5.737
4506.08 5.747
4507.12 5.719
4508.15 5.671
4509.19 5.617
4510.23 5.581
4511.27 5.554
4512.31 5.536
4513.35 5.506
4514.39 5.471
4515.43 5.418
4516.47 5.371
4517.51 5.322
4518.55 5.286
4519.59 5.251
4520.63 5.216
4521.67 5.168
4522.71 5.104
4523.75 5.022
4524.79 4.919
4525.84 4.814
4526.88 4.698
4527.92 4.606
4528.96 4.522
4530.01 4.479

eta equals 26.1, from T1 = 25.8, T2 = 26.1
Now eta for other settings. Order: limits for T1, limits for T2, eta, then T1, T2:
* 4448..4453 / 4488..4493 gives 24.4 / 24.6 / 24.3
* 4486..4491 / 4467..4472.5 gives 26.3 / 24.8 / 26.3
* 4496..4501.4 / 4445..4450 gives 25.5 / 26.7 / 24.2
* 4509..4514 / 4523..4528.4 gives 26.9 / 27.7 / 26.1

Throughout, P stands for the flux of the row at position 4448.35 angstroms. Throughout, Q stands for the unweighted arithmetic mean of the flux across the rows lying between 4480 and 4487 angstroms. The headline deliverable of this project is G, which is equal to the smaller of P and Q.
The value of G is 4.91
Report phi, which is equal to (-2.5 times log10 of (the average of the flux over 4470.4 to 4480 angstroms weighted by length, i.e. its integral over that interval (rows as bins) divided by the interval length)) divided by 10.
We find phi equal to -0.180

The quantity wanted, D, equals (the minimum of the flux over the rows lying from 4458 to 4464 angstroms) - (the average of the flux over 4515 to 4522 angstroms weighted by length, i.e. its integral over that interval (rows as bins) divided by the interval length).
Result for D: -0.8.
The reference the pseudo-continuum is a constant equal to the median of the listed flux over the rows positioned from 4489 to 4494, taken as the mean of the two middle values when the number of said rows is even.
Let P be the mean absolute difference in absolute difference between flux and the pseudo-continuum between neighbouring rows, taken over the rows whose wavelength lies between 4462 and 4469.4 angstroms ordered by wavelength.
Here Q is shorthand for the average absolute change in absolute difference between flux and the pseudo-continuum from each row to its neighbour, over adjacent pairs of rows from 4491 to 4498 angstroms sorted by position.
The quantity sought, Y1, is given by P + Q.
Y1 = 0.091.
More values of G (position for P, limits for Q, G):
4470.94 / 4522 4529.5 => 4.81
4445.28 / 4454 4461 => 4.70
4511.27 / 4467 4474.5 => 4.92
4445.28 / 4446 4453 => 4.70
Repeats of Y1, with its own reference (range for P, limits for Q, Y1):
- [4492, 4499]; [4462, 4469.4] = 0.100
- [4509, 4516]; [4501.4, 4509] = 0.098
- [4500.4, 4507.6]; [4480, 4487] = 0.107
